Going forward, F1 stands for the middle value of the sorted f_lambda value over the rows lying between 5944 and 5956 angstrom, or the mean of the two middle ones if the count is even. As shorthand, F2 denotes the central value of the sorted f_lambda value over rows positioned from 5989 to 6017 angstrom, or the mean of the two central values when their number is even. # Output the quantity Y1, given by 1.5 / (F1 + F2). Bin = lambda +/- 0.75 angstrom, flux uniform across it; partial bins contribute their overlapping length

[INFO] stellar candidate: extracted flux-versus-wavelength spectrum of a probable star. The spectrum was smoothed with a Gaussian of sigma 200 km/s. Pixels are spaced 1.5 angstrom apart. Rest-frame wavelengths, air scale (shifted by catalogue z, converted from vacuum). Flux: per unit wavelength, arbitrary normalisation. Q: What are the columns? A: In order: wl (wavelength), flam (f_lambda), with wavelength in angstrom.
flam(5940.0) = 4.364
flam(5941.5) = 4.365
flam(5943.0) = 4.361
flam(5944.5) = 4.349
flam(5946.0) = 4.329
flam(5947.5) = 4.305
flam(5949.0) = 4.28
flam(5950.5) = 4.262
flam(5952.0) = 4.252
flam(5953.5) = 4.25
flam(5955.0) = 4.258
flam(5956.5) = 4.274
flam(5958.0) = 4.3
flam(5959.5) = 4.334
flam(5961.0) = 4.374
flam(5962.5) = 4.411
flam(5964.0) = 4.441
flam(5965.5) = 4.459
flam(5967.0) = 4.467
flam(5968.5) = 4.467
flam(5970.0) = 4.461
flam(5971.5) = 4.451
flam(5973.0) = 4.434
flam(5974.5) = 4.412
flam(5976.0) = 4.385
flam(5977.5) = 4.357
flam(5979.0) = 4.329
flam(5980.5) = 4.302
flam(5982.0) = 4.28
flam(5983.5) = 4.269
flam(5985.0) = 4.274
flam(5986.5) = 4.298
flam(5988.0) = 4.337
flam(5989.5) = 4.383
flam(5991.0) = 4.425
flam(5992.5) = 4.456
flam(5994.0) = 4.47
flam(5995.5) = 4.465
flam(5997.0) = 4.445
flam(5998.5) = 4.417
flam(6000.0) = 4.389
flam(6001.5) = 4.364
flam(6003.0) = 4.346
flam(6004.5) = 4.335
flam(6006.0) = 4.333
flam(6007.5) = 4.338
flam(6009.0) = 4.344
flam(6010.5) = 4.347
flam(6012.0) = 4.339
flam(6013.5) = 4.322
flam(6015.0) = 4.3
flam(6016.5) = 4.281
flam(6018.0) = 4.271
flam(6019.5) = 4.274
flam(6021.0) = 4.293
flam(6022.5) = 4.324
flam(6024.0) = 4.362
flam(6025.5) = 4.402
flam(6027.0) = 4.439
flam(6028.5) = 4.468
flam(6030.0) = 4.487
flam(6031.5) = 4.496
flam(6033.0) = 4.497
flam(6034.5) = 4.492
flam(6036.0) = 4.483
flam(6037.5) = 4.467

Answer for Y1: 0.174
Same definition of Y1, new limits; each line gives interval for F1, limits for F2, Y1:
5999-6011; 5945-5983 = 0.173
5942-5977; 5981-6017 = 0.172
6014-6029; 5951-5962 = 0.175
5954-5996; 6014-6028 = 0.173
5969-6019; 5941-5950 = 0.173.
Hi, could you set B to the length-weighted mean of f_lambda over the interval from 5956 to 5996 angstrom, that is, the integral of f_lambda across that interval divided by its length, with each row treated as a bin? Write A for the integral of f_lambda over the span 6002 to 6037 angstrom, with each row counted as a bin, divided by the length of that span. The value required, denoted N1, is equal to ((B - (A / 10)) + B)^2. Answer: 69.3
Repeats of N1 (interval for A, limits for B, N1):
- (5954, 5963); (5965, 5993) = 69.4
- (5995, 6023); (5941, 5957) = 66.6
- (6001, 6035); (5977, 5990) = 67.0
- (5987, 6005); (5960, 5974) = 71.2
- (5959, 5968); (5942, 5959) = 66.4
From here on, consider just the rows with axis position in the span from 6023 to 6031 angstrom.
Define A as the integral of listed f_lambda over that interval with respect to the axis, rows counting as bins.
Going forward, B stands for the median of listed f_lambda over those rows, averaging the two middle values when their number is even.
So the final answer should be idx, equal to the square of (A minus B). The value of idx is 961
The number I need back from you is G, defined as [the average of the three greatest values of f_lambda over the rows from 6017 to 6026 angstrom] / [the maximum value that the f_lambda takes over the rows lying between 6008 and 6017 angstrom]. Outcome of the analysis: 1.00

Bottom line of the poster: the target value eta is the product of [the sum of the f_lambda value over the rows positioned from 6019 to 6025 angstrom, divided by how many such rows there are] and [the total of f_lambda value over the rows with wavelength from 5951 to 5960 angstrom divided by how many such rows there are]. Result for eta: 18.5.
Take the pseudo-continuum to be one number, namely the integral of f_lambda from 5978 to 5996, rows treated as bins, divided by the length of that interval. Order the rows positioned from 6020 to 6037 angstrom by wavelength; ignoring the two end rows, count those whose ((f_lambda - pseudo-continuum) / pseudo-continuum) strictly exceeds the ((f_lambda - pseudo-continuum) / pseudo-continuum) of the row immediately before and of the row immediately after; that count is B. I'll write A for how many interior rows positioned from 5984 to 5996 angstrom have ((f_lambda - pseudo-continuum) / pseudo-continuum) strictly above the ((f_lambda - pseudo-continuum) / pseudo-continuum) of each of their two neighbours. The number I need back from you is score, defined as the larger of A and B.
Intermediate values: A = 1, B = 1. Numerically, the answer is 1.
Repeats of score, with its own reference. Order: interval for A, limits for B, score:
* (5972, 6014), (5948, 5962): 2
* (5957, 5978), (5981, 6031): 2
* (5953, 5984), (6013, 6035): 1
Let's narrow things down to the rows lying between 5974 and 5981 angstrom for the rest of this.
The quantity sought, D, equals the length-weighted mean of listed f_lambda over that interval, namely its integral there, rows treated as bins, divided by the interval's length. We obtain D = 4.36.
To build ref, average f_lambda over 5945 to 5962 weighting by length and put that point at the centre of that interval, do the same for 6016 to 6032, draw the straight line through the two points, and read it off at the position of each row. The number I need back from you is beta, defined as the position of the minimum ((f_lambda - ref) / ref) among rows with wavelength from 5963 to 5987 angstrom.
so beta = 5983.5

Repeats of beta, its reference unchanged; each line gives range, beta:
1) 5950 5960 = 5953.5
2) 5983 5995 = 5983.5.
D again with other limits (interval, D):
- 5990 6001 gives 4.44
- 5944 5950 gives 4.31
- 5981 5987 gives 4.28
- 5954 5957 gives 4.26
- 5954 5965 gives 4.34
